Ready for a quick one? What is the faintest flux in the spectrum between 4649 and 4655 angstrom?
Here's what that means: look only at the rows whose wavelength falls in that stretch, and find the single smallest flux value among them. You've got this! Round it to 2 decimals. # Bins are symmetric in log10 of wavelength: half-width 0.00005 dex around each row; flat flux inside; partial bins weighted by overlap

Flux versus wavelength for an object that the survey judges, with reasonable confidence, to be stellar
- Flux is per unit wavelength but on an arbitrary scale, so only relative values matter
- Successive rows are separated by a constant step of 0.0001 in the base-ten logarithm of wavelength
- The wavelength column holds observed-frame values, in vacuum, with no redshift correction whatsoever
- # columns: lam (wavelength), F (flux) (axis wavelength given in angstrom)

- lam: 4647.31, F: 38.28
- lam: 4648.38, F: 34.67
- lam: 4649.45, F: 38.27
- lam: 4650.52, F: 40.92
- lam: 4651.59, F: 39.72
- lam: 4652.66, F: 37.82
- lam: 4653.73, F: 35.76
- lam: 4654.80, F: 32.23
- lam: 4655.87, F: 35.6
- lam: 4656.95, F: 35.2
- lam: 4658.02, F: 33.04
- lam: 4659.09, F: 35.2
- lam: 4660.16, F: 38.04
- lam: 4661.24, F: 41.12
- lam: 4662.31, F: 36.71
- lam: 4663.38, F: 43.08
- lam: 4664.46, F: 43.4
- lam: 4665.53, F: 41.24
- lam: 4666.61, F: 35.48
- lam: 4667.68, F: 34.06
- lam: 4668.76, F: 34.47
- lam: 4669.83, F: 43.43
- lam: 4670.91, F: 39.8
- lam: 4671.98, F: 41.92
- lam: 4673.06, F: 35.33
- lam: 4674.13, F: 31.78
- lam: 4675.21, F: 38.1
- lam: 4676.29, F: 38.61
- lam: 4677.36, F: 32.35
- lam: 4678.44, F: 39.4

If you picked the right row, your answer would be 32.23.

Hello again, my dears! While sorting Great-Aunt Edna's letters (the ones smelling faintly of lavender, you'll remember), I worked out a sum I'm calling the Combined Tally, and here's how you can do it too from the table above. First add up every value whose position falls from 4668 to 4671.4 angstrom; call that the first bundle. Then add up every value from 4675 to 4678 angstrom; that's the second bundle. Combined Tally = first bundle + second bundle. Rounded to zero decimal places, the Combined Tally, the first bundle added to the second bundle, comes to 227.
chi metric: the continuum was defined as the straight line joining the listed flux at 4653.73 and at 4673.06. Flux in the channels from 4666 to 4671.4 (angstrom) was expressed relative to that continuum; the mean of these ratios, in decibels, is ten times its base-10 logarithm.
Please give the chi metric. 0.24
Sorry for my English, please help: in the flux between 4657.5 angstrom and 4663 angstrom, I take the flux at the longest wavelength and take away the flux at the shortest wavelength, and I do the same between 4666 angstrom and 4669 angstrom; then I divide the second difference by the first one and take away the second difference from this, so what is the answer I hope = 0.7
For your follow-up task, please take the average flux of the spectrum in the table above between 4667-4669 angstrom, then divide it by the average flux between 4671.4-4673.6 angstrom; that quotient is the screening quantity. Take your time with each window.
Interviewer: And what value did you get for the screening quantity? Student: 0.89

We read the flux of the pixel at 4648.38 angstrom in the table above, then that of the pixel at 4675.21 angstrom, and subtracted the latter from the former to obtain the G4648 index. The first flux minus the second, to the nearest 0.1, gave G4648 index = -3.4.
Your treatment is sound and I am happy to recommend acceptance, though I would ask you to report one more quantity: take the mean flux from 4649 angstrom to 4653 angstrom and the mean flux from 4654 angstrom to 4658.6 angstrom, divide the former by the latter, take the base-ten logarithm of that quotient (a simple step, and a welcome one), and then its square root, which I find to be 0.25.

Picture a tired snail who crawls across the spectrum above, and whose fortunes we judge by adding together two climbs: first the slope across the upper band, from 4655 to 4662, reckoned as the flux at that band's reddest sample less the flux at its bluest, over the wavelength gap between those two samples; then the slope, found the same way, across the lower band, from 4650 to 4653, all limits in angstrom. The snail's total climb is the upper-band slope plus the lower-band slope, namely -0.4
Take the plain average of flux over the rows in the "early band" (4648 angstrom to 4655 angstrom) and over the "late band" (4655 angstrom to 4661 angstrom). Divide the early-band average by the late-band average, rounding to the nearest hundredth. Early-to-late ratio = 1.05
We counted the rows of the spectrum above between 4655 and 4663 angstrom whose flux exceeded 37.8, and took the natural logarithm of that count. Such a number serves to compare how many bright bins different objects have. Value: 0.69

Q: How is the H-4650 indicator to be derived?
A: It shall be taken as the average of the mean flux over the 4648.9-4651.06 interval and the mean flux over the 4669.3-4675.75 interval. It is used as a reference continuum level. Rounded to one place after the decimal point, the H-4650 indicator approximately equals 39.0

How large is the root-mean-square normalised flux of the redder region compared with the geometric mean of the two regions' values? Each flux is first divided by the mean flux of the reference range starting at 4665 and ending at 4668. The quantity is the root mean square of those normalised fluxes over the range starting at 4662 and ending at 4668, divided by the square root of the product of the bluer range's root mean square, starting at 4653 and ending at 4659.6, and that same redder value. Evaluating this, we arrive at 1.07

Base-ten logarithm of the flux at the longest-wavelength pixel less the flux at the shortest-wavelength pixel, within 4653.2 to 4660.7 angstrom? 0.4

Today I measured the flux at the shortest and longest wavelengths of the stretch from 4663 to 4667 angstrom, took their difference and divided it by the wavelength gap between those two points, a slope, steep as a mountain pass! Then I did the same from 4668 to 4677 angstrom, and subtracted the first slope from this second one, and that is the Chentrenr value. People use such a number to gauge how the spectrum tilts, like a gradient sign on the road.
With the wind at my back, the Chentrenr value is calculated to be 2.9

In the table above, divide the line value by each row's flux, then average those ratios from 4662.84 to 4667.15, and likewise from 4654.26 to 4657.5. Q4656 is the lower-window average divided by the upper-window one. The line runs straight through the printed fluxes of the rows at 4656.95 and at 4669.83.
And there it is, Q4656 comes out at 1.01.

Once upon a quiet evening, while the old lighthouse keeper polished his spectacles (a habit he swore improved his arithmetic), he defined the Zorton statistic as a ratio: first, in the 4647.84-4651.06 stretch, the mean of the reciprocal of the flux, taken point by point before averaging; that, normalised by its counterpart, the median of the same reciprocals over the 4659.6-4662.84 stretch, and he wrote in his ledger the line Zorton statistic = 1.01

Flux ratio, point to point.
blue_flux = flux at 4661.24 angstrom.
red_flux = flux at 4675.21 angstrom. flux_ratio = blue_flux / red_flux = 1.08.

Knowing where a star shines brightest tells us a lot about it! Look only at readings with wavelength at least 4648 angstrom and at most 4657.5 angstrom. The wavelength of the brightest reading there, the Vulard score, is 4650.52 angstrom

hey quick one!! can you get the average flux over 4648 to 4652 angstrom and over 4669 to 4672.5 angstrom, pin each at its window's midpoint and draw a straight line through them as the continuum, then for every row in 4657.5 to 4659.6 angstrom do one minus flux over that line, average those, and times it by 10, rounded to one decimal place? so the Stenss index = 1.4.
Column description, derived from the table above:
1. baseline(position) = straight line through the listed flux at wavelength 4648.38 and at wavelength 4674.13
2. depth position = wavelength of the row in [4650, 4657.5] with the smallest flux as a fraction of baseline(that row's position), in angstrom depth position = 4654.80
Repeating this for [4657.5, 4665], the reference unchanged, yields 4658.02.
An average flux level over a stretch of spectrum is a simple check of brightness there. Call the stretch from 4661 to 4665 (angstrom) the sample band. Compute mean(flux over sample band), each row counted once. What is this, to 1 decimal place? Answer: 41.1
